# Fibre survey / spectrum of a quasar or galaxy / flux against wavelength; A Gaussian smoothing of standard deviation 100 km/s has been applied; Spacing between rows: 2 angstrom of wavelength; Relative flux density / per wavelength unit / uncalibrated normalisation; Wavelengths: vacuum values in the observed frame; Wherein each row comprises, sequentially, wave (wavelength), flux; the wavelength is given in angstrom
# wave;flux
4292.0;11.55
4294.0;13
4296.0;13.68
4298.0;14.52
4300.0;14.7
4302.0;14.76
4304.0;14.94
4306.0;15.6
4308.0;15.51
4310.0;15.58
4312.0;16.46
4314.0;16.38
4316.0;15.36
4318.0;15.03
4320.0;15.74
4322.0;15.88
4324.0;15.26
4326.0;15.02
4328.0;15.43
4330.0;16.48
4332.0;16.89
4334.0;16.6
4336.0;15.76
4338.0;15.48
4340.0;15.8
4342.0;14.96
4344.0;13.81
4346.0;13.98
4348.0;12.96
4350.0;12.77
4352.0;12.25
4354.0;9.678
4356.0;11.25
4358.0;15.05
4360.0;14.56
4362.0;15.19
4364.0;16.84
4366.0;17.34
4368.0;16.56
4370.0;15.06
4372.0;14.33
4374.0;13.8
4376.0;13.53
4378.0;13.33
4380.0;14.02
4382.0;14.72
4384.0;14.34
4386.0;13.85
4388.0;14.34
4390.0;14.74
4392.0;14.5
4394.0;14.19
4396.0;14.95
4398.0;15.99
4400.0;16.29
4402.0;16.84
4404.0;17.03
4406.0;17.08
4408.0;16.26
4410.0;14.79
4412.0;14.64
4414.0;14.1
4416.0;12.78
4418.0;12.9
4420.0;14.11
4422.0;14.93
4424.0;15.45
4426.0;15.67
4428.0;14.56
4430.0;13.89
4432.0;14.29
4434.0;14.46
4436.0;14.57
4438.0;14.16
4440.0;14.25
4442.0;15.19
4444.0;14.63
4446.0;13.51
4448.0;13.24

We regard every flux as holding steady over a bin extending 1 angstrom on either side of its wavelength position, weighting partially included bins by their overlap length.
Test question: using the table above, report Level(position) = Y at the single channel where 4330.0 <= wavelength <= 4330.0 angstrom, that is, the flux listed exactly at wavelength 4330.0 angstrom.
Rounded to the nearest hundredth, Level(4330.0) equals 16.48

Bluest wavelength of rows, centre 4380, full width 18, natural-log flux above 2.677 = 4382.0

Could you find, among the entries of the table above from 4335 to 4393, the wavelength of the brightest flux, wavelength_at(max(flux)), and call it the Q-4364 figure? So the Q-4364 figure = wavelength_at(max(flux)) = 4366.0 angstrom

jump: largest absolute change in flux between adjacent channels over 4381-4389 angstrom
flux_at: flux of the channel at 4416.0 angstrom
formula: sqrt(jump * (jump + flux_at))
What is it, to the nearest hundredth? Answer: 2.55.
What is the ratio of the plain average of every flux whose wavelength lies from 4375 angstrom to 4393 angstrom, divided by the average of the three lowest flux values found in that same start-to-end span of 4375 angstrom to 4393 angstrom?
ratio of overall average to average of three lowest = 1.04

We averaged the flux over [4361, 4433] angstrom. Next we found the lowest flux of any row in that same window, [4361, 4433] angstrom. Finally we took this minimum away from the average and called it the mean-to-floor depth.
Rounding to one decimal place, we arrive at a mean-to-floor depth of 2.1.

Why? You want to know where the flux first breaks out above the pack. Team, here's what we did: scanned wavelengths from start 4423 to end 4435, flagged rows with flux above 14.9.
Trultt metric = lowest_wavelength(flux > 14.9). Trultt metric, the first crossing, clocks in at 4424.0 angstrom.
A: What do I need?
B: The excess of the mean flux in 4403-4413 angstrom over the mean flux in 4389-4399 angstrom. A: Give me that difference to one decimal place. 1.1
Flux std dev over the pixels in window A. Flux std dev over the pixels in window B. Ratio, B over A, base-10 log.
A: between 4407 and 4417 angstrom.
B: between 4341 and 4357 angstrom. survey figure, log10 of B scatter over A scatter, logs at 0.1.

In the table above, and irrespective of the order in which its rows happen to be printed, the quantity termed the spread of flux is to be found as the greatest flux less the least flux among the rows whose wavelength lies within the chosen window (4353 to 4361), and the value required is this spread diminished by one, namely 4.4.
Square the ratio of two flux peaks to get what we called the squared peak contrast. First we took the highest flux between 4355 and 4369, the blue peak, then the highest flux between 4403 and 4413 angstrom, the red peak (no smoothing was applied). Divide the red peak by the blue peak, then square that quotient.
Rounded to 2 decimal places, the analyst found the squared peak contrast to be 0.97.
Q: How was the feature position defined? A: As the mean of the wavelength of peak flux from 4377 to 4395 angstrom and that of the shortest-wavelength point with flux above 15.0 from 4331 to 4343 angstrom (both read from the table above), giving 4361 angstrom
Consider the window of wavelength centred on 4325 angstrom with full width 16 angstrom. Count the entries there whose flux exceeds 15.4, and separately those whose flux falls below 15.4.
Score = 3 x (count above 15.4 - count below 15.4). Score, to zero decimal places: 6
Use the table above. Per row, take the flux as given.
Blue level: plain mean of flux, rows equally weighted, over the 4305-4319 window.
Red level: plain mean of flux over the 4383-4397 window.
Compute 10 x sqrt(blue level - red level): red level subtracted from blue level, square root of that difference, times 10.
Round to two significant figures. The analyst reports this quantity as 11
